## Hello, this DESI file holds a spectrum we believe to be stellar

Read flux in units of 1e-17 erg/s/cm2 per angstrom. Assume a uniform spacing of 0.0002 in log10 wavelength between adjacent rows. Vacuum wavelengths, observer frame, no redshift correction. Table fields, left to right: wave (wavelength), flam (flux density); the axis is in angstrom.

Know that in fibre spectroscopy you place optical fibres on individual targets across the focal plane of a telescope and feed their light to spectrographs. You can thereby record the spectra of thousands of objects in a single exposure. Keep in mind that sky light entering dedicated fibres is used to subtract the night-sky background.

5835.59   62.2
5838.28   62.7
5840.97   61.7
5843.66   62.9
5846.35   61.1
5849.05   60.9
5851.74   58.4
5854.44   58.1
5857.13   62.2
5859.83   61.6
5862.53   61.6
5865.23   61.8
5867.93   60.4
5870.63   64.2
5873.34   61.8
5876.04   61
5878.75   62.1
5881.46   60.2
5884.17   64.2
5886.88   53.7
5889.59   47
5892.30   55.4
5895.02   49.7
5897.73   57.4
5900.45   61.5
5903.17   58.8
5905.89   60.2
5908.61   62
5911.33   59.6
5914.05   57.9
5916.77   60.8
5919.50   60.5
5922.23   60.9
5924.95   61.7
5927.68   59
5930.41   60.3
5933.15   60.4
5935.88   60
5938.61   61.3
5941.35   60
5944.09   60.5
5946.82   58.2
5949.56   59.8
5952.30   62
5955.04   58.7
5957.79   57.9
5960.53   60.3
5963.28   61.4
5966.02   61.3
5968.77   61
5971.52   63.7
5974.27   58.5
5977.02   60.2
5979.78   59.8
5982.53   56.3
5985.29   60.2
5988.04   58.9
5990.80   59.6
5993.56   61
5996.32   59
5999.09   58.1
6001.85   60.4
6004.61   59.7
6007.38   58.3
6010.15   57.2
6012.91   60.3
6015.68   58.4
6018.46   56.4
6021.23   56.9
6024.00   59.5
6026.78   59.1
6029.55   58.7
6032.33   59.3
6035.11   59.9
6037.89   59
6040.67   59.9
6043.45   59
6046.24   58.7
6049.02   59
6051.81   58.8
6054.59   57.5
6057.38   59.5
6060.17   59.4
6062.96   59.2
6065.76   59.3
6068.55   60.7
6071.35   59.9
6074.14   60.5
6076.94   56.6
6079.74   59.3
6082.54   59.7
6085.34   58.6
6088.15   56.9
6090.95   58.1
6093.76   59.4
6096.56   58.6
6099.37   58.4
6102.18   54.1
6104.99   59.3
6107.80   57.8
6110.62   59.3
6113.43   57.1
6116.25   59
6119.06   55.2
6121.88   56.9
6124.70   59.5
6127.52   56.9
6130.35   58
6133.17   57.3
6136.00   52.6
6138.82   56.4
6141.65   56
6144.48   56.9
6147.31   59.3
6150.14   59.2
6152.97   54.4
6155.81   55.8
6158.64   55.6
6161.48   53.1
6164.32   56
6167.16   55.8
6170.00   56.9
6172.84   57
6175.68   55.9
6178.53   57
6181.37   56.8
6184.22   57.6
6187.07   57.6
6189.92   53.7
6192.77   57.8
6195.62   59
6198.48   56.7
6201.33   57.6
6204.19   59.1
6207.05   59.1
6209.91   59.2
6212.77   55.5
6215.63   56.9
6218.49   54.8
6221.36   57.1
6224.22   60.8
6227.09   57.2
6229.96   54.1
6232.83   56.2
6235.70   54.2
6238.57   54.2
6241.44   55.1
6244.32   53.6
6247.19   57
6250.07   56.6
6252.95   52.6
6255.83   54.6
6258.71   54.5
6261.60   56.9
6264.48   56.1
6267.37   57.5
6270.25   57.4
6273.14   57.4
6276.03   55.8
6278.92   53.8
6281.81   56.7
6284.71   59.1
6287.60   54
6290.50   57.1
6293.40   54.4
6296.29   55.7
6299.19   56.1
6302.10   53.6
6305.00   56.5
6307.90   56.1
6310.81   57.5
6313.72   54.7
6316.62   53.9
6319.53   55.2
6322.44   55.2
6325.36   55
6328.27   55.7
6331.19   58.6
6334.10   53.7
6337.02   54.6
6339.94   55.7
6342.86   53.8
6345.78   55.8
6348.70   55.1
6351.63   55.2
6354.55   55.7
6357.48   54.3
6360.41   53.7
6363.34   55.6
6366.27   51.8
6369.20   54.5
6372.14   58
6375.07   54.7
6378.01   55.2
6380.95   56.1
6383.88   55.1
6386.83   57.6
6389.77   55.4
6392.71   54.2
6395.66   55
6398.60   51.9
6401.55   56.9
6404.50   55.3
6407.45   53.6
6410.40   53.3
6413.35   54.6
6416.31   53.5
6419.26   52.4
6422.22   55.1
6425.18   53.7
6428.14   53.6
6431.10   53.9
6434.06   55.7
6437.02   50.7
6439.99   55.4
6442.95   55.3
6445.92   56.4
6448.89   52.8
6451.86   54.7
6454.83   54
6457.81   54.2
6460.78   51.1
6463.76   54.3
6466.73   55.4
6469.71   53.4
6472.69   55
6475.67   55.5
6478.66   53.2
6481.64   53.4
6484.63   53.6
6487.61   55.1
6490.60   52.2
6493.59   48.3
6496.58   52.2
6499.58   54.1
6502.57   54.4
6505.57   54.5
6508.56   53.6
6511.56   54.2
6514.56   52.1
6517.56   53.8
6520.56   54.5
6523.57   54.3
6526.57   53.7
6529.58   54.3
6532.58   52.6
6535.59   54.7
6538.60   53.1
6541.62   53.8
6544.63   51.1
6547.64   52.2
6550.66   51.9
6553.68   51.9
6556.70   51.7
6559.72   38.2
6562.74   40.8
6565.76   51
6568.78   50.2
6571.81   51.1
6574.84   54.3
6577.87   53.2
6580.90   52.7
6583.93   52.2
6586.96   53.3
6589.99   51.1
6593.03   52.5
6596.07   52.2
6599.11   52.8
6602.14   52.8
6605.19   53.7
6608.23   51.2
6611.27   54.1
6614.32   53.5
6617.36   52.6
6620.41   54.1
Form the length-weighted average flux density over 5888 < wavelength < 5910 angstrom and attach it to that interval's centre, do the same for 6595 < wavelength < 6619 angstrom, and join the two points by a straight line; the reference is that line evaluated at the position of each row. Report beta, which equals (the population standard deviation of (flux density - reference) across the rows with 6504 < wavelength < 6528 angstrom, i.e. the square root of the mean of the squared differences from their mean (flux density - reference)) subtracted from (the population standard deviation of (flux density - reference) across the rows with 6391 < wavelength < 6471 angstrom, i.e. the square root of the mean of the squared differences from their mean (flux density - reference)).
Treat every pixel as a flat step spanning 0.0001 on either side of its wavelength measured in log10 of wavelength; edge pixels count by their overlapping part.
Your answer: 0.7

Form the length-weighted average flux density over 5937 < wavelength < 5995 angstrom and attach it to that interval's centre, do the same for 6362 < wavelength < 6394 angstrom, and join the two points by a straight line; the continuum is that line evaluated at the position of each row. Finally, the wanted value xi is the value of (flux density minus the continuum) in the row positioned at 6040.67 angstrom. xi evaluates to 0.7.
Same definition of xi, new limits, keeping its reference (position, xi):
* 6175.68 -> -1.7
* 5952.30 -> 1.8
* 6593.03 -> -0.3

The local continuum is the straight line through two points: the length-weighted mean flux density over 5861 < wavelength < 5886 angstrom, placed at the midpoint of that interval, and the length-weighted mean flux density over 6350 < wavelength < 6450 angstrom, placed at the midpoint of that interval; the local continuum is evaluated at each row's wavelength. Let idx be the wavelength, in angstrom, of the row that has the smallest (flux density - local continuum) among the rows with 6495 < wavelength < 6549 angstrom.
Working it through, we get 6544.63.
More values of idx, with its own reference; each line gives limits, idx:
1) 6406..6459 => 6437.02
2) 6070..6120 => 6102.18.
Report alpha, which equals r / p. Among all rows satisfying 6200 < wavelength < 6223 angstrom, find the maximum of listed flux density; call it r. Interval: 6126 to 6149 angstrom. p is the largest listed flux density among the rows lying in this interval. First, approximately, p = 59.3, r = 59.2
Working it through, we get 1.00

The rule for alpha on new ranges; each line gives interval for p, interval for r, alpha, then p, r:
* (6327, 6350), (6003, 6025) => 1.03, 58.6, 60.3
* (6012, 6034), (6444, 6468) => 0.94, 60.3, 56.4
